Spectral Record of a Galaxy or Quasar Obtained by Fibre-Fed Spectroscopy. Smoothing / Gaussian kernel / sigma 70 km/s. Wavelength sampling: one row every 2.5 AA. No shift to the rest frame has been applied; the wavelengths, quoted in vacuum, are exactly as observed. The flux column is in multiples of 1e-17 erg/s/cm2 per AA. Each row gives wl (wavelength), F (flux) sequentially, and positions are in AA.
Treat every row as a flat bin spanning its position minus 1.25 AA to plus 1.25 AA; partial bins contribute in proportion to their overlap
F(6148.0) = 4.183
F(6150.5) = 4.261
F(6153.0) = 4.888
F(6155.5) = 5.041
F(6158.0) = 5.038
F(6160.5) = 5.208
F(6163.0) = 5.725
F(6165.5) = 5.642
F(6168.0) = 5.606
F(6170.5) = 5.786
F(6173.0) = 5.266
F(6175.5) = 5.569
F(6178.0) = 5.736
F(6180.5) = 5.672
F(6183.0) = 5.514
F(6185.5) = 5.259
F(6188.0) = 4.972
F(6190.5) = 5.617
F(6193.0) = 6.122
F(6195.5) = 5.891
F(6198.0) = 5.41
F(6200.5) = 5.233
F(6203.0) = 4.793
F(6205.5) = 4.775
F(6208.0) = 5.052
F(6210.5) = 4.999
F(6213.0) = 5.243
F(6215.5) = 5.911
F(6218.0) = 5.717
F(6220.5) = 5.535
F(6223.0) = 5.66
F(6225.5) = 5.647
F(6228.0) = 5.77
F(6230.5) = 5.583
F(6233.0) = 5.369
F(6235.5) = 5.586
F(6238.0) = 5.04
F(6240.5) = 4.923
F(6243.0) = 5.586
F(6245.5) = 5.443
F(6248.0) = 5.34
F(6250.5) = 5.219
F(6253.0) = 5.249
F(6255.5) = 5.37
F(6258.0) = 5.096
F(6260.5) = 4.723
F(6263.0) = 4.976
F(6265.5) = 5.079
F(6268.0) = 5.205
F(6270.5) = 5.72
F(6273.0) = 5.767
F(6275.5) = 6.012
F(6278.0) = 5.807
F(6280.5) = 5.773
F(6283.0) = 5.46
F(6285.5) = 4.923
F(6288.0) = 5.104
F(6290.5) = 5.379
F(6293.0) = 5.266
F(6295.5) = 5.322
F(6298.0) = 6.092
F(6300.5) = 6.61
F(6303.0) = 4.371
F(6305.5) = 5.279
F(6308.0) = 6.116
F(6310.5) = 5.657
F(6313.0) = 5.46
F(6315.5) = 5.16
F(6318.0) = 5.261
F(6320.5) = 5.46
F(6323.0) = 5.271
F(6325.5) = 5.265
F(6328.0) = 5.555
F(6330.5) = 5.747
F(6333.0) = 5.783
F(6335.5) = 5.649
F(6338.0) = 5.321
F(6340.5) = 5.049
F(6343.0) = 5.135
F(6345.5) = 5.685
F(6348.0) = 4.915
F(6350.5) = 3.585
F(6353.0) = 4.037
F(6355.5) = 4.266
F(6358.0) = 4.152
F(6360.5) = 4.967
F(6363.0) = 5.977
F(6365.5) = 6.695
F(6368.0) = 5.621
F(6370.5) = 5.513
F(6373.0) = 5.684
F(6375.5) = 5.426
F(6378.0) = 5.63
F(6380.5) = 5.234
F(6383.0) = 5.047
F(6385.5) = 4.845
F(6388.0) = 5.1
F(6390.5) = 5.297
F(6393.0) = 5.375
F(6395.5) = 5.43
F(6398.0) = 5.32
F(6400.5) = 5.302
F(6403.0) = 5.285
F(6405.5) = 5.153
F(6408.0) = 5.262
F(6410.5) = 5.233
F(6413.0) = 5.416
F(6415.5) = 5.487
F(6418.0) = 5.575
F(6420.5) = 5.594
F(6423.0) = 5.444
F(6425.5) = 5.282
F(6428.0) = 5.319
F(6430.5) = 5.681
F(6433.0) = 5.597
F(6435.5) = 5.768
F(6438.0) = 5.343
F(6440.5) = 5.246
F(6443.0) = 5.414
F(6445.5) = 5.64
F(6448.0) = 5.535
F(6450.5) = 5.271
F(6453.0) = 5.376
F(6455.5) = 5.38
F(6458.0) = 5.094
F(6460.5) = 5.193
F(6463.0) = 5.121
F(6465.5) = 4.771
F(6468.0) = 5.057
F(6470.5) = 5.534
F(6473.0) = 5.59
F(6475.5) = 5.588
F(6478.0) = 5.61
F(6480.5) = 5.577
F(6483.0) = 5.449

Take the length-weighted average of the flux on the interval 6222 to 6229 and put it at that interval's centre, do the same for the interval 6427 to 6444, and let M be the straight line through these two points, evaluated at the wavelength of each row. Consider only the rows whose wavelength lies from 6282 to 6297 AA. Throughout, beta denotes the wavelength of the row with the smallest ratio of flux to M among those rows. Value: 6285.5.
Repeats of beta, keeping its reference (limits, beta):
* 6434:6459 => 6458.0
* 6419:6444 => 6440.5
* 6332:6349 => 6348.0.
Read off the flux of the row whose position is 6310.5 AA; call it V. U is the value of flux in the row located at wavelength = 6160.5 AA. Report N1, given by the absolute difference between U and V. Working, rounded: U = 5.208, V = 5.657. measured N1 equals 0.45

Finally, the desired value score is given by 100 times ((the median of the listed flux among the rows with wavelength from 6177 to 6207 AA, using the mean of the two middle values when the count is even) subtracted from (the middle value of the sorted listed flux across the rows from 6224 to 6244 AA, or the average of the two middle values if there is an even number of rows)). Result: 12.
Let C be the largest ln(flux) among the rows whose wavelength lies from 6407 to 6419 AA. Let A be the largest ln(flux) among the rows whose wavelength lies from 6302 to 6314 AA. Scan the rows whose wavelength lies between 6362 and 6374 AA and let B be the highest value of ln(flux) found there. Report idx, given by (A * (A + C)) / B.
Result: 3.36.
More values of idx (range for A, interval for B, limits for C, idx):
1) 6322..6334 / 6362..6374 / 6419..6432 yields 3.22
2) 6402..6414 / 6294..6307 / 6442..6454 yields 3.06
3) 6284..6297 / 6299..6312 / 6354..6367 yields 3.19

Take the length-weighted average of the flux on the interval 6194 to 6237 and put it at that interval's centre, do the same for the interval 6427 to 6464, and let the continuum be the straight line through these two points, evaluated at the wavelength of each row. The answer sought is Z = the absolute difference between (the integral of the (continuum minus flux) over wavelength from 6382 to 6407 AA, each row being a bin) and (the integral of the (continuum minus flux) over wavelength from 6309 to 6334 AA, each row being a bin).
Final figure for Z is 6.0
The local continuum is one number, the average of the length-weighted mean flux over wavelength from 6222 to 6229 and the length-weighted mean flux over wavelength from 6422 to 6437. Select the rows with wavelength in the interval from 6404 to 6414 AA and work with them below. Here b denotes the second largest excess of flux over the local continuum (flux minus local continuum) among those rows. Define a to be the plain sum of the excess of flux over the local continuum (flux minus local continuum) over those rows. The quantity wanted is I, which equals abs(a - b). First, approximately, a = -1.34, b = -0.34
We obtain 1.0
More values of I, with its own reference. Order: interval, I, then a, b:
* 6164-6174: 0.1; -0.11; 0.04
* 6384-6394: 1.5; -1.79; -0.31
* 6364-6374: 1.0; 1.10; 0.08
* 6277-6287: 0.6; -0.45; 0.17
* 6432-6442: 0.4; -0.45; -0.01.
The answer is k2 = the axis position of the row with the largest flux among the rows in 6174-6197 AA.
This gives 6193.0 AA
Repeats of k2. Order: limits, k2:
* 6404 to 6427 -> 6420.5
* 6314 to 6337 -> 6333.0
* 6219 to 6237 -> 6228.0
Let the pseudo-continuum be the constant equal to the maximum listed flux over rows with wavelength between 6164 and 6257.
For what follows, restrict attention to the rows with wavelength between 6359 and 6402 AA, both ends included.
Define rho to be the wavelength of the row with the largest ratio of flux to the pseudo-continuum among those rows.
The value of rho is 6365.5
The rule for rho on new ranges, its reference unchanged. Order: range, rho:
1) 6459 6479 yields 6478.0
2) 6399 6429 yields 6420.5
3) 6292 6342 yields 6300.5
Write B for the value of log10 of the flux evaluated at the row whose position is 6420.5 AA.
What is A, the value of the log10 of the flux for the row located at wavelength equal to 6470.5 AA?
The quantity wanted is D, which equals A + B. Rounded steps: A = 0.743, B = 0.748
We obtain 1.49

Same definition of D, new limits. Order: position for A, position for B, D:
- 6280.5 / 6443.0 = 1.49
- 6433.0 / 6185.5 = 1.47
